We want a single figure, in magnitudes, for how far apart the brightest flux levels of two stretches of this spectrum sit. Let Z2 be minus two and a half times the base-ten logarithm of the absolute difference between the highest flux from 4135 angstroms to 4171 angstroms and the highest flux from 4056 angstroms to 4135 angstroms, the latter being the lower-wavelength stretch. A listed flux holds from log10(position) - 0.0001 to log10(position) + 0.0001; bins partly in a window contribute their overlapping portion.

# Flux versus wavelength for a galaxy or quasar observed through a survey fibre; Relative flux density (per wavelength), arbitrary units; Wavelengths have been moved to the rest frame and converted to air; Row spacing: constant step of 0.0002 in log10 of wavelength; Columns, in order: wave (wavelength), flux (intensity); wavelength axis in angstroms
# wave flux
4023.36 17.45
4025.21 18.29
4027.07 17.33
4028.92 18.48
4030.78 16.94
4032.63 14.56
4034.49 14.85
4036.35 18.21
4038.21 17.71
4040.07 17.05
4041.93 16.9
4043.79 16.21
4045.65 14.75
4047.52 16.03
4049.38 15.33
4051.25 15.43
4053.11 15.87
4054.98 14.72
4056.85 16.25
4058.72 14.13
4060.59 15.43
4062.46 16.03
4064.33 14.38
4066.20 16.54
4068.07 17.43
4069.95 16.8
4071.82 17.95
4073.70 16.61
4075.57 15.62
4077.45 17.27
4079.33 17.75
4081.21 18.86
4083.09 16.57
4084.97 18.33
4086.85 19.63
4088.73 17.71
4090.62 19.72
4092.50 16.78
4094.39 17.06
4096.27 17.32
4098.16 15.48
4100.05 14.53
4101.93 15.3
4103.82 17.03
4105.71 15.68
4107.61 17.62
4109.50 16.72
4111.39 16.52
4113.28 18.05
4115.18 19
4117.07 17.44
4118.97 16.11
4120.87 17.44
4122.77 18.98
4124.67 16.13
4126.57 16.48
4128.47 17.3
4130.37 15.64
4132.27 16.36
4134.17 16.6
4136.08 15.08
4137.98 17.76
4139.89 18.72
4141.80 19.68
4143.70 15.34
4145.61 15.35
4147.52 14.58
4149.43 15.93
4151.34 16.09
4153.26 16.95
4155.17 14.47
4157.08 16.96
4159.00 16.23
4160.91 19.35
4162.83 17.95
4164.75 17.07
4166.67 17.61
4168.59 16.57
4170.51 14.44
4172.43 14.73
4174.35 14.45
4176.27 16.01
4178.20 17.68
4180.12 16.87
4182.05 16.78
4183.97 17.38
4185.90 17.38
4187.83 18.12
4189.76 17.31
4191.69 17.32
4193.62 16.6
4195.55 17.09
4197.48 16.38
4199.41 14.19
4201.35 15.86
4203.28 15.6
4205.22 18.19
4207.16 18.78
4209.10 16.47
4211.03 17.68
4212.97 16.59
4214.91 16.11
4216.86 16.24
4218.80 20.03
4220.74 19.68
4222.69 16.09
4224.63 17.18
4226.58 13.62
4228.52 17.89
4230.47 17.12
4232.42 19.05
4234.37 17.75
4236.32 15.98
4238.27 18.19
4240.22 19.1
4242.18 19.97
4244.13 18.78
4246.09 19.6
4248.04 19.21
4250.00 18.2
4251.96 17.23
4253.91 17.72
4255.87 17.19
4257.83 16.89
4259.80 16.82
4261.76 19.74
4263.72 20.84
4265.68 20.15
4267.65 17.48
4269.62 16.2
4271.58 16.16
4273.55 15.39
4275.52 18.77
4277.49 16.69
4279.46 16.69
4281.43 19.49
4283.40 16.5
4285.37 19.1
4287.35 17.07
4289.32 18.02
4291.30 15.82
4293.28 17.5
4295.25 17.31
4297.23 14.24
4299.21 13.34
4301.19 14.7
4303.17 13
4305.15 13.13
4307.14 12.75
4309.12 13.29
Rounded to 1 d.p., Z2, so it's 3.5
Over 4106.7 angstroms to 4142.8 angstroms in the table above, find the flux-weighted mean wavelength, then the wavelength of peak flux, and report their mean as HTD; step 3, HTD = 4133.3 angstroms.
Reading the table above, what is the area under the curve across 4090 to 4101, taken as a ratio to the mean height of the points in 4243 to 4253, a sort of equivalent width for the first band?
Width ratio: 10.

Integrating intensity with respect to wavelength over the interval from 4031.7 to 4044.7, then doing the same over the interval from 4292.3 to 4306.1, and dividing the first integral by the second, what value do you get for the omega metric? 1.05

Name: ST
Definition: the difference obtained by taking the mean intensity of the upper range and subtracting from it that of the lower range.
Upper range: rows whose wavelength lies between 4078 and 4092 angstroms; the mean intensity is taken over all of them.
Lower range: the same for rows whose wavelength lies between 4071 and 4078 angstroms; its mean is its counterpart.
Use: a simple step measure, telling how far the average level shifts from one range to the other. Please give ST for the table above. 1.5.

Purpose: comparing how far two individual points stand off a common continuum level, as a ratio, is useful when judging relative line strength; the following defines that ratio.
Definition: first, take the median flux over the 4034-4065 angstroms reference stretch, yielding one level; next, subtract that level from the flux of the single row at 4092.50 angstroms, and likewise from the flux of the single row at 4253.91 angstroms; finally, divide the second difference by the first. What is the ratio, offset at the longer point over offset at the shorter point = 2.0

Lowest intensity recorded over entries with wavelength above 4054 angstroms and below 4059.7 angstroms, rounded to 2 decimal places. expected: 14.13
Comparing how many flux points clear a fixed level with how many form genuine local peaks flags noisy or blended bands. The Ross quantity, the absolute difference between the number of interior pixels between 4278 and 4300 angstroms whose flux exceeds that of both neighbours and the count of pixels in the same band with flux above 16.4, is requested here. 4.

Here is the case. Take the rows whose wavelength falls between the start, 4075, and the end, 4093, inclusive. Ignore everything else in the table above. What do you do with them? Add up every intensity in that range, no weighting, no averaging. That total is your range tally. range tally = 178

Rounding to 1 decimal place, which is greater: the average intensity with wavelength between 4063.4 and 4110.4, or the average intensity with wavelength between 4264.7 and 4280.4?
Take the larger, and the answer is 17.2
